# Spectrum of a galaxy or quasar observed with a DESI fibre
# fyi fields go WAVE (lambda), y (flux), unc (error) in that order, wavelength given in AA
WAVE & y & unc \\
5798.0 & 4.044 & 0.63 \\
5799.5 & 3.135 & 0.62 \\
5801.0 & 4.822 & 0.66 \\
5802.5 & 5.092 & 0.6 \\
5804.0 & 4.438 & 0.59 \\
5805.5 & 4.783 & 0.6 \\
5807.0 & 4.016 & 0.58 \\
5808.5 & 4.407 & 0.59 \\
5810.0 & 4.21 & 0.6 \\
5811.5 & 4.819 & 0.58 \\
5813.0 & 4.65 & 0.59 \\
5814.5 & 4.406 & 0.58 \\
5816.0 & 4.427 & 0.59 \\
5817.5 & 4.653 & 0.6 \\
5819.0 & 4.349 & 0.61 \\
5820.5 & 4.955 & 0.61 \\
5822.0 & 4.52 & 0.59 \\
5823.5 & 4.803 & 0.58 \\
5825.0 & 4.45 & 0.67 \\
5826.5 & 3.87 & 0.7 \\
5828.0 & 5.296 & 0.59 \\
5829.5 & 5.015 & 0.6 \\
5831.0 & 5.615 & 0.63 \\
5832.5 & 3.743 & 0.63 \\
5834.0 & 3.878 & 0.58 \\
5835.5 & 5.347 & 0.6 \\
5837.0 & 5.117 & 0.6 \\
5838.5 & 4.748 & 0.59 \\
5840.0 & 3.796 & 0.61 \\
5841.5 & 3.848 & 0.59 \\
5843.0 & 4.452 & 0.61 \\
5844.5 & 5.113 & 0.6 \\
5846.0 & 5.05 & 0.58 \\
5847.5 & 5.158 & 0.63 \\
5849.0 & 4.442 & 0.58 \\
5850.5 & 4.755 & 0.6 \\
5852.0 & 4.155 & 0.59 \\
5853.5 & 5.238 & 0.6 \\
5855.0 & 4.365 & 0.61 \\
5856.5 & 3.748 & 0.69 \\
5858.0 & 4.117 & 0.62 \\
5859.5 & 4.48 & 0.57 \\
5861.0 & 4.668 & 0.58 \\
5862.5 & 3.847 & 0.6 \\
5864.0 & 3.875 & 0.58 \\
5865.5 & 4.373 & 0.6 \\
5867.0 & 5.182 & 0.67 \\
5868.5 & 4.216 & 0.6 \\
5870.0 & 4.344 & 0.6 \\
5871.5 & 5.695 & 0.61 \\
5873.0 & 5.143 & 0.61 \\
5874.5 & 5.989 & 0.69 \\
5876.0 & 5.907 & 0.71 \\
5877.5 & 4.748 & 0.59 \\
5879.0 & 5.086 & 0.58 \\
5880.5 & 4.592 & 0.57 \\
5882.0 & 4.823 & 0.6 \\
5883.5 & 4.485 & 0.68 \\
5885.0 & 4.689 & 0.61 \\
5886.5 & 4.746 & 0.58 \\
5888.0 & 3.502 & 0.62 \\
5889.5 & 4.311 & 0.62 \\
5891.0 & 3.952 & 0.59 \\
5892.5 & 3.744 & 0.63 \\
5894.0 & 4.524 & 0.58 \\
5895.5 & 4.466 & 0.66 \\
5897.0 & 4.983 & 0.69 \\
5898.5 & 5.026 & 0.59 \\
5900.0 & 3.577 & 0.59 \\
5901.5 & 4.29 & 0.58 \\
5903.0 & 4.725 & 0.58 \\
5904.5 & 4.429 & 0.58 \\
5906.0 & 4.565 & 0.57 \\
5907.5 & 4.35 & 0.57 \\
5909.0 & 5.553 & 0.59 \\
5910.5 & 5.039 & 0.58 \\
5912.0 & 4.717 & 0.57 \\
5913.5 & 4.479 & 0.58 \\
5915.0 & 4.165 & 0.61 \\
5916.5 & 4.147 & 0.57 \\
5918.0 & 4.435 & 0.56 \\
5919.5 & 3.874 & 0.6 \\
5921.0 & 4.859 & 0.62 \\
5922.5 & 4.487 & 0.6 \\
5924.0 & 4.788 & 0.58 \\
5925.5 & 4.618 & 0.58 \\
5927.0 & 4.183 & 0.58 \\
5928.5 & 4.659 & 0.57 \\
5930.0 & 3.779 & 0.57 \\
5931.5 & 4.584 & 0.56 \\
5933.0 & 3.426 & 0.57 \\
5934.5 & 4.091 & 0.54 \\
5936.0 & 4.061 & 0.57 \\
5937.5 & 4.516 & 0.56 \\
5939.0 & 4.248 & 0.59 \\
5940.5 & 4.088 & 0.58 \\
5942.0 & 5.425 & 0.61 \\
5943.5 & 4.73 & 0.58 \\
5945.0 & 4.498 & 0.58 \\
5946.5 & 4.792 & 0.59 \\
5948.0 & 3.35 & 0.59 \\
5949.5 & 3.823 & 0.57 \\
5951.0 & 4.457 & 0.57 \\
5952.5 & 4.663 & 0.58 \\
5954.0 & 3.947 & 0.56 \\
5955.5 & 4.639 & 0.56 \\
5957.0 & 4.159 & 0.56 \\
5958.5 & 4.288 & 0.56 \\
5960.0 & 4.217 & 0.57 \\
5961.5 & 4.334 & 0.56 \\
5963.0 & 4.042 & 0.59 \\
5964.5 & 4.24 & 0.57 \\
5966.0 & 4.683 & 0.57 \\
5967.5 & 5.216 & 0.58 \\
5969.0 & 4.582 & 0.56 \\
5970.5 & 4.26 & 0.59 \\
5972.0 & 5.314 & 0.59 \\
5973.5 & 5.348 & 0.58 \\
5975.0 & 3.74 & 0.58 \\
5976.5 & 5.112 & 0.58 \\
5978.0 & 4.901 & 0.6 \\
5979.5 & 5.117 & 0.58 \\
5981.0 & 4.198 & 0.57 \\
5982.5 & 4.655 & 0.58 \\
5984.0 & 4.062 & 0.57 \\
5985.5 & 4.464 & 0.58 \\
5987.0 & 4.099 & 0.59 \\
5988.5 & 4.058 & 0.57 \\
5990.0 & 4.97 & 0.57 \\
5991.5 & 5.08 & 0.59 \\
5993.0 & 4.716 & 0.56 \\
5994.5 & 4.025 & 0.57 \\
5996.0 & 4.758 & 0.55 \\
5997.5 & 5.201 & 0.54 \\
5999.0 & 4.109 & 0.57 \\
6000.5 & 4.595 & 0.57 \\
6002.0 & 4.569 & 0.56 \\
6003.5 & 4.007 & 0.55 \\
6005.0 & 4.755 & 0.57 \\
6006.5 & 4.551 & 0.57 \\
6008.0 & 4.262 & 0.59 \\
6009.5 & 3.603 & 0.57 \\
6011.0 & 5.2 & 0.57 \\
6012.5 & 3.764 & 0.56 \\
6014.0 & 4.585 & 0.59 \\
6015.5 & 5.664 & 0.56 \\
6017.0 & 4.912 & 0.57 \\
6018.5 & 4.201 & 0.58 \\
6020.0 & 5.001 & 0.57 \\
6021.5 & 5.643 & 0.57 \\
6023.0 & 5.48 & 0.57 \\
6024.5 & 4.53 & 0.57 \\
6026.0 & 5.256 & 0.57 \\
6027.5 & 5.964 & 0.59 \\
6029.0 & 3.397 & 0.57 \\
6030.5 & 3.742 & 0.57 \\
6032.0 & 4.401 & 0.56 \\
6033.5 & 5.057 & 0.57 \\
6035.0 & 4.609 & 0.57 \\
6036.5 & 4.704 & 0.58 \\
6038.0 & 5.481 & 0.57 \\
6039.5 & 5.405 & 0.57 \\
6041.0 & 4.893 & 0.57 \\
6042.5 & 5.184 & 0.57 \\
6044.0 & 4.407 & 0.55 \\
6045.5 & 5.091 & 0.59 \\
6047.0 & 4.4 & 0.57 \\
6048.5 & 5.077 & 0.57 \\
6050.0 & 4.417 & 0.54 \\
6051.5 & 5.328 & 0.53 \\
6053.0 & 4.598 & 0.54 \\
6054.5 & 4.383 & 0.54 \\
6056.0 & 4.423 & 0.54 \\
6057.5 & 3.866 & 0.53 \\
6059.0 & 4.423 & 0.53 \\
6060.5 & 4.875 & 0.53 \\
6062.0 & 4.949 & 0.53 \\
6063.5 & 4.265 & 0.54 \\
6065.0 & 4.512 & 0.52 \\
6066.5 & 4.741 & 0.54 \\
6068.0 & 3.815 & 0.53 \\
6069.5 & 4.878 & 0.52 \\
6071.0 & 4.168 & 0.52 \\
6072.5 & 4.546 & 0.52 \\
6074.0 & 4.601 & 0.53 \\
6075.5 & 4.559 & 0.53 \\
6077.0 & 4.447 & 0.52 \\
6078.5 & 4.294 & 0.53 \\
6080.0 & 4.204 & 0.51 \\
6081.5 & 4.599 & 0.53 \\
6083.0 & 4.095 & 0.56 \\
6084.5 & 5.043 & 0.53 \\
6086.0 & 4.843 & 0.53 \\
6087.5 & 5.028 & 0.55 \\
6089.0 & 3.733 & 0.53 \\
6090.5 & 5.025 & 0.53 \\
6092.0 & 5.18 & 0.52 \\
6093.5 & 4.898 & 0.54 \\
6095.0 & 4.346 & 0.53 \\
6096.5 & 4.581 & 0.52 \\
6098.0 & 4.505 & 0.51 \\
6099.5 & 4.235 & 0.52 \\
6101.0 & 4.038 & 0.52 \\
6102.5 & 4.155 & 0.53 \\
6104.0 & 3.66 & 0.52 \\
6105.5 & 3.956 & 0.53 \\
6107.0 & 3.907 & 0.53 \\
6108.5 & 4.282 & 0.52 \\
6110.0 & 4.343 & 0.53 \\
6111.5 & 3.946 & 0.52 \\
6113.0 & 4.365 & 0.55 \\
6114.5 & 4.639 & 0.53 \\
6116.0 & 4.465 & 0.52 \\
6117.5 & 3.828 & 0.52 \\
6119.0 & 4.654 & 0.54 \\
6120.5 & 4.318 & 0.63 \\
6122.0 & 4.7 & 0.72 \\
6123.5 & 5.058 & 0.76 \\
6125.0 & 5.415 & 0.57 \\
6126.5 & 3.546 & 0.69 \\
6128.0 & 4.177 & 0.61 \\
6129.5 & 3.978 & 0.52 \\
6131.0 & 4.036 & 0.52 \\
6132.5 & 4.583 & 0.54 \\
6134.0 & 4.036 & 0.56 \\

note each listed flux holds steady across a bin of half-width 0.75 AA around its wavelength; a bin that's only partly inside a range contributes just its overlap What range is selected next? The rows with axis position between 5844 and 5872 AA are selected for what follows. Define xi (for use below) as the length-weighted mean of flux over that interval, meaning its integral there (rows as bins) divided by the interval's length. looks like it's 4.55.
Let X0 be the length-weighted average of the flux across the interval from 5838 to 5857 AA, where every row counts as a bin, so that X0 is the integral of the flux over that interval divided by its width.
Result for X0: 4.54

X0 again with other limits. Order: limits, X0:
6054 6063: 4.48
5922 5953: 4.34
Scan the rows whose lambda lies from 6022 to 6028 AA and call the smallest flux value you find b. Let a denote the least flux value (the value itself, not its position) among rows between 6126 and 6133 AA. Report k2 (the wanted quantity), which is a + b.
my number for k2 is 8.1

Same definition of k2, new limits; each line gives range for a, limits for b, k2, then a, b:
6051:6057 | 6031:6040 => 8.8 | 4.383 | 4.401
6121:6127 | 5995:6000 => 7.7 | 3.546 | 4.109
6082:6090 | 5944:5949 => 7.1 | 3.733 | 3.35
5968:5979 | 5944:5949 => 7.1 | 3.74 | 3.35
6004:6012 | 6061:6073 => 7.4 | 3.603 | 3.815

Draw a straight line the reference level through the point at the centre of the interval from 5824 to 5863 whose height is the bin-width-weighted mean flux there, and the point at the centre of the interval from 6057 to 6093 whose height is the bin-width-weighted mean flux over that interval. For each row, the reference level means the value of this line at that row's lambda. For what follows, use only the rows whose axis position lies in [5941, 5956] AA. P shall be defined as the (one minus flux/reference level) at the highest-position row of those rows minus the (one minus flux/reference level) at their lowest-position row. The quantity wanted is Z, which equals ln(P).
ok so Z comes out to -1.8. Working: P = 0.17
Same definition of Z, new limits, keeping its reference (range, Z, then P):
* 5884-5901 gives -1.4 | 0.24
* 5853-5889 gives -1.0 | 0.38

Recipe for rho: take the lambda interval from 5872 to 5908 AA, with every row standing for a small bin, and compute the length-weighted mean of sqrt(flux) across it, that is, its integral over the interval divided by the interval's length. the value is 2.14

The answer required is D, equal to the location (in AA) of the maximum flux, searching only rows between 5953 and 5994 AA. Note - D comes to 5973.5 AA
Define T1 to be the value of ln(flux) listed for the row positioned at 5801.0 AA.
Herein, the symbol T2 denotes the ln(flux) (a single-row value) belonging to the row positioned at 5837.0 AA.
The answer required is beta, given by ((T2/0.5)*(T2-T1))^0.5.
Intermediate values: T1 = 1.57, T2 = 1.63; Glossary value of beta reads 0.4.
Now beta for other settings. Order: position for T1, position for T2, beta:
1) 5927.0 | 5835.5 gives 0.9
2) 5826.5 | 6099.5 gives 0.5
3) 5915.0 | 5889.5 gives 0.3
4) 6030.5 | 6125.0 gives 1.1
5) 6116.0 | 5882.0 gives 0.5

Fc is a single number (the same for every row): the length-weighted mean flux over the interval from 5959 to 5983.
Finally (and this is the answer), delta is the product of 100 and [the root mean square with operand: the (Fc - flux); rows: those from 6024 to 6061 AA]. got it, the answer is 57.7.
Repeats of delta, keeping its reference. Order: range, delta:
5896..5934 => 49.5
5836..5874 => 53.8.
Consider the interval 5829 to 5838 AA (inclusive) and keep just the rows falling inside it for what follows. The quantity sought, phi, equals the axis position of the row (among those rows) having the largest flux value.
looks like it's 5831.0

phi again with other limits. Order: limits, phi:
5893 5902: 5898.5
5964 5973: 5972.0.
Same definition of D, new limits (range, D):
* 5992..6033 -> 6027.5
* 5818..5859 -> 5831.0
